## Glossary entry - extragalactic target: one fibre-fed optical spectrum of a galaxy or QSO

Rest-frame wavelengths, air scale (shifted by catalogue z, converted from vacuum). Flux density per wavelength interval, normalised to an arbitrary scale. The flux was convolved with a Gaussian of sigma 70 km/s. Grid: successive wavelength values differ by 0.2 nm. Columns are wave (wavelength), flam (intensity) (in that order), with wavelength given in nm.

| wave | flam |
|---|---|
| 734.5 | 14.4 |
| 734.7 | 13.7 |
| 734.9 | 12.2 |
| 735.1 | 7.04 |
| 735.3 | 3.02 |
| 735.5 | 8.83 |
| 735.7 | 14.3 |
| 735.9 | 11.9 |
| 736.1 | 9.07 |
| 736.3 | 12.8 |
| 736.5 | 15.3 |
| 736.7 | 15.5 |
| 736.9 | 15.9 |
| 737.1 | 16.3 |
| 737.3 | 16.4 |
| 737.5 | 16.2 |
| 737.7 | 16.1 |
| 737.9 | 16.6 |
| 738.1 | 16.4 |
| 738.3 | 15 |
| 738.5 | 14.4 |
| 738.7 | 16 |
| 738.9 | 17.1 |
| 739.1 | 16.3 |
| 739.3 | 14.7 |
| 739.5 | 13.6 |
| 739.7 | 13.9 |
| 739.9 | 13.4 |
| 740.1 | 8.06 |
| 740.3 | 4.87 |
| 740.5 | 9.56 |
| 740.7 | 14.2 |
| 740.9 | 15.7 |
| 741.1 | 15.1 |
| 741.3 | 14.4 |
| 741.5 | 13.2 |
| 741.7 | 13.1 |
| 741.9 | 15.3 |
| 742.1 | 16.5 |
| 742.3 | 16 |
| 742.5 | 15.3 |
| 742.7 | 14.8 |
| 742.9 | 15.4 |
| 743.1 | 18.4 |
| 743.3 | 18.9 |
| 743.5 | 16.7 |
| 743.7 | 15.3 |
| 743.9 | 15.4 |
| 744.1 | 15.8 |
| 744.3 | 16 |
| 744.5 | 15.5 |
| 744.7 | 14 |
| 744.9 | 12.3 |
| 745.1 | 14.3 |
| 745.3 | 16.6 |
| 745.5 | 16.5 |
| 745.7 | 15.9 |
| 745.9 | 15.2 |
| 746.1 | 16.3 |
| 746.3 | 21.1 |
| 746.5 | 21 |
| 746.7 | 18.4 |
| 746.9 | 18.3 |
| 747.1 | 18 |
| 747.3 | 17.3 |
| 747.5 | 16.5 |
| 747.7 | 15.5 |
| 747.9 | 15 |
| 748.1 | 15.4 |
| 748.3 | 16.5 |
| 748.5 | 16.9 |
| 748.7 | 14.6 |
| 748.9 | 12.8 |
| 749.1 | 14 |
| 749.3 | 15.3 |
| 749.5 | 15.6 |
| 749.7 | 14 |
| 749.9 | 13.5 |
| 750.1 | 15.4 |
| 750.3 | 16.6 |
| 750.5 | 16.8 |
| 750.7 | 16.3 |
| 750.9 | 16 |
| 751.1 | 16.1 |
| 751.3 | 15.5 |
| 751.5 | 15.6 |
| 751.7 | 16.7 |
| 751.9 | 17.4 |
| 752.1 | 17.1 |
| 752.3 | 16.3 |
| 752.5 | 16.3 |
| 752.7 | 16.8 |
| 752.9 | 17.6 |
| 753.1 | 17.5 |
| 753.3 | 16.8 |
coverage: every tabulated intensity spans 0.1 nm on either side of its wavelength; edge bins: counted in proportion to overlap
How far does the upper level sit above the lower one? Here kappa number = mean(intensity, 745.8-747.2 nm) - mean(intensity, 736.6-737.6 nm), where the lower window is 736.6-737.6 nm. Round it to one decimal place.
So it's 2.3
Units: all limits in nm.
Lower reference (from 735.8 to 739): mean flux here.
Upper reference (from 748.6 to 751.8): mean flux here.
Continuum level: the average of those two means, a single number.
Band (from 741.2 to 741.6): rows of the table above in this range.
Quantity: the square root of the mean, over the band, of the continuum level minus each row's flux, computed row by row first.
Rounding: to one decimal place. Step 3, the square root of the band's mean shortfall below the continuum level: 1.2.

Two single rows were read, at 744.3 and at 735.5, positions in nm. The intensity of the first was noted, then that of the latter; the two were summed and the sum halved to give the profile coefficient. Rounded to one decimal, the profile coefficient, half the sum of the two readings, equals 12.4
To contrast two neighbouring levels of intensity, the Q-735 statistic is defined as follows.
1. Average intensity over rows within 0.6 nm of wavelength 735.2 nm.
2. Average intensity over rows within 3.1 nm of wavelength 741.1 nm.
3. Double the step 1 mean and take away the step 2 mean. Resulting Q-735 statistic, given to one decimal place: 5.1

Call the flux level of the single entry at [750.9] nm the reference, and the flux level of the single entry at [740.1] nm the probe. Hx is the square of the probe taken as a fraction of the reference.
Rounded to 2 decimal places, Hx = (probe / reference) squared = 0.25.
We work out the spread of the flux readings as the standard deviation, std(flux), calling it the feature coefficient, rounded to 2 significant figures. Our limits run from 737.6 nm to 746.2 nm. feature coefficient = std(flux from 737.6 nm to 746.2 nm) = 2.5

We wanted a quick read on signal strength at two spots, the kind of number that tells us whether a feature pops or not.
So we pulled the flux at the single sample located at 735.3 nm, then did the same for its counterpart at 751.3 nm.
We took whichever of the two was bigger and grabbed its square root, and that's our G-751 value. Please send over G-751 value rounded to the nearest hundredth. 3.94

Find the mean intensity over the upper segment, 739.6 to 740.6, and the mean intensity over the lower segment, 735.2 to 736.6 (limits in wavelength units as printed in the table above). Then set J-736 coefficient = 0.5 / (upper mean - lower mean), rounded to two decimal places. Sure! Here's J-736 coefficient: -0.63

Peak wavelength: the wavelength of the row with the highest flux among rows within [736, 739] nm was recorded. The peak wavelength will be 738.9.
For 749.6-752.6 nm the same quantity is 751.9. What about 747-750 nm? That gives 747.1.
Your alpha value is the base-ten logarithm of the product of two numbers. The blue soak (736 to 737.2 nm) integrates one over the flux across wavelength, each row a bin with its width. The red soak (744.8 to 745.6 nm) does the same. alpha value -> -2.32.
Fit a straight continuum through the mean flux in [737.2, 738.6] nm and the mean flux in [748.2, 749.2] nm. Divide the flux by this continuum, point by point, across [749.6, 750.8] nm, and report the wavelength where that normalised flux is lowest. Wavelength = 749.9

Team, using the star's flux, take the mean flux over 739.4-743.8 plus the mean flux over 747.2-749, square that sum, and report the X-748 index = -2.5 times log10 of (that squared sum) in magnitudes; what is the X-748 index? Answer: -7.37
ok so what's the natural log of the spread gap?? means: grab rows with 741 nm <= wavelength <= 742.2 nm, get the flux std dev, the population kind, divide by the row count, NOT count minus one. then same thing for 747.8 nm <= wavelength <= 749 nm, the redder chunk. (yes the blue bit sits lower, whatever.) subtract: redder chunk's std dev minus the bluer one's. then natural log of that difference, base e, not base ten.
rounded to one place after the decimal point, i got -1.9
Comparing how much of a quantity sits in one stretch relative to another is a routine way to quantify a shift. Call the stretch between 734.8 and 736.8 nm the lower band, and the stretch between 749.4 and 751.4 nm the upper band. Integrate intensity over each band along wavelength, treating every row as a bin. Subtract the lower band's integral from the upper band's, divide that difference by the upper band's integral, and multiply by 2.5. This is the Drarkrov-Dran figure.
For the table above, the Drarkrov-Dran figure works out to 0.74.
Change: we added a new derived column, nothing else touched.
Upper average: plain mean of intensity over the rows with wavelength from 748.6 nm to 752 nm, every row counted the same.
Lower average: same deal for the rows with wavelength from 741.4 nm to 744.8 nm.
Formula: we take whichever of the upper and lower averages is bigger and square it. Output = 244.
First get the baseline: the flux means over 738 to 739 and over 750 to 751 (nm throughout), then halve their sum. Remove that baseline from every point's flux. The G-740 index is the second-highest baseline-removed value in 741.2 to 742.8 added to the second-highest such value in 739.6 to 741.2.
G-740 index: -1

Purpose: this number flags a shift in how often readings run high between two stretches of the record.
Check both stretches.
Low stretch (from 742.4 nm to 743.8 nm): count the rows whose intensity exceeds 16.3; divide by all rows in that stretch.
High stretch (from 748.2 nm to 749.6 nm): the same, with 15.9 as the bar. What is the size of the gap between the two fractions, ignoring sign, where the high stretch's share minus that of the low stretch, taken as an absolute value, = 0.14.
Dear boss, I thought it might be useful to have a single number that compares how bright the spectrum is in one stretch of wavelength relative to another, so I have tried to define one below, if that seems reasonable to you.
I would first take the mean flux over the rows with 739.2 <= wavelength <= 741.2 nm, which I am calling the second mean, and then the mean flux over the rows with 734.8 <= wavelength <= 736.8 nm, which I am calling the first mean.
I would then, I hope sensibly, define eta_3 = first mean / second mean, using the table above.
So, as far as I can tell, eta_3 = 0.89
